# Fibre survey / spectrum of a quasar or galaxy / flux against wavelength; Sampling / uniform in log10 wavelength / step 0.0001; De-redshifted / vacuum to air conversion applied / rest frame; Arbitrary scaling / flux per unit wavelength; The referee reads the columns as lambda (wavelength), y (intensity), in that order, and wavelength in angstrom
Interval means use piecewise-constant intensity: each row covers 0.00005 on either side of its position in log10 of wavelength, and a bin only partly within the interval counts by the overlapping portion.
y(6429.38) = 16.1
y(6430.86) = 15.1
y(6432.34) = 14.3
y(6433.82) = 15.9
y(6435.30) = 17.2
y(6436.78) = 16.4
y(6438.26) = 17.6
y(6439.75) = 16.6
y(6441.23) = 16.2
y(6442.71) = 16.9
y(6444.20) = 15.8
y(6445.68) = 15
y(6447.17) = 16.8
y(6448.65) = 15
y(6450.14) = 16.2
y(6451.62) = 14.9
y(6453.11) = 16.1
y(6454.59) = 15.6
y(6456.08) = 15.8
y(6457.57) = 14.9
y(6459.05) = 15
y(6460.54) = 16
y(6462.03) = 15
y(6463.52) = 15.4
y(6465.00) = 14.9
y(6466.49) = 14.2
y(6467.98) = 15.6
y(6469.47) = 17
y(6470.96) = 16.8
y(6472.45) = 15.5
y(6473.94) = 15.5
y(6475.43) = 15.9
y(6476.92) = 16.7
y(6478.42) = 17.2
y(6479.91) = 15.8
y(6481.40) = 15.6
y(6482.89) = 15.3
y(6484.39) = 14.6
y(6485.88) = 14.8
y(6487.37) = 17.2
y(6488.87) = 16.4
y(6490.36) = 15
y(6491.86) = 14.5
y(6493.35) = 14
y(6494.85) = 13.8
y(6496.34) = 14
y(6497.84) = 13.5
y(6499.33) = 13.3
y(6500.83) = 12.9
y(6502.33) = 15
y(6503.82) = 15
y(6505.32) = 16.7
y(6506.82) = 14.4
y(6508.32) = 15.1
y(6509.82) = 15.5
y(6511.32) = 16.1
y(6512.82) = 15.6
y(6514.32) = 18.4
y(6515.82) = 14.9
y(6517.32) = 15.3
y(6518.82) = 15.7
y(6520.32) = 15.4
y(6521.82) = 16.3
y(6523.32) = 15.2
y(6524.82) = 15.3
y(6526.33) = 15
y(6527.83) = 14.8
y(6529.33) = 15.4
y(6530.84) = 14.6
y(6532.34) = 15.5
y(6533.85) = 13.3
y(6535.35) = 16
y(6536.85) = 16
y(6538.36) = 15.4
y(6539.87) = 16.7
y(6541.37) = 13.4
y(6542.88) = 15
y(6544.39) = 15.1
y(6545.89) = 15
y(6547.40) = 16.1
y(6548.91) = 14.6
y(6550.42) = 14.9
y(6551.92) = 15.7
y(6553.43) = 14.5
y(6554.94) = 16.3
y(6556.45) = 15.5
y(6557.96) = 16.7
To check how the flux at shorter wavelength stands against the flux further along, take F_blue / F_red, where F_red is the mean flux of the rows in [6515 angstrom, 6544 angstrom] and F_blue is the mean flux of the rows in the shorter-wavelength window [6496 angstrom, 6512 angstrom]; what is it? 0.96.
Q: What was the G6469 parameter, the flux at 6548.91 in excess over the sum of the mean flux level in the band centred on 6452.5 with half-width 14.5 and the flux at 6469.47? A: -18.1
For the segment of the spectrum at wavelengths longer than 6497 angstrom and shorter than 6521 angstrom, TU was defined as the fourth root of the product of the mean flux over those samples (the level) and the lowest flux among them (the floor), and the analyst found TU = 3.74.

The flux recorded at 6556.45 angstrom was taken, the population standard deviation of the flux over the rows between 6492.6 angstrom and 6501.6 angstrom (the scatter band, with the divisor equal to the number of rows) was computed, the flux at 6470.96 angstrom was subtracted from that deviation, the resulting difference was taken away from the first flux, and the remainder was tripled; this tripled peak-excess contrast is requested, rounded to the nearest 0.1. 95.7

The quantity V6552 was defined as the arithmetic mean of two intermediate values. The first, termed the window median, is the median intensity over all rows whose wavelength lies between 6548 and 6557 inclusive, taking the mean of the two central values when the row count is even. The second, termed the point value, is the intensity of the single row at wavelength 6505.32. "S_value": 15.95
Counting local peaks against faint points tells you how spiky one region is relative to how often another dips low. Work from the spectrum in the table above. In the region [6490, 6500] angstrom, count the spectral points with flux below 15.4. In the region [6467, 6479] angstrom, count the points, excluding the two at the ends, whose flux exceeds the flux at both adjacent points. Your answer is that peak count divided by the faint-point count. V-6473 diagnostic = 0.1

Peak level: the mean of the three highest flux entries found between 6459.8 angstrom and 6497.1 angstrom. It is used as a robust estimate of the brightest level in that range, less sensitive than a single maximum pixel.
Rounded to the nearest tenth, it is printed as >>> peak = 17.1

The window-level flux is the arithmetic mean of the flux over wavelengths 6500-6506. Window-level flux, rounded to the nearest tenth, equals 14.9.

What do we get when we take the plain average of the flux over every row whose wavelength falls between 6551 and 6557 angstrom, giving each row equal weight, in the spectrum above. 15.5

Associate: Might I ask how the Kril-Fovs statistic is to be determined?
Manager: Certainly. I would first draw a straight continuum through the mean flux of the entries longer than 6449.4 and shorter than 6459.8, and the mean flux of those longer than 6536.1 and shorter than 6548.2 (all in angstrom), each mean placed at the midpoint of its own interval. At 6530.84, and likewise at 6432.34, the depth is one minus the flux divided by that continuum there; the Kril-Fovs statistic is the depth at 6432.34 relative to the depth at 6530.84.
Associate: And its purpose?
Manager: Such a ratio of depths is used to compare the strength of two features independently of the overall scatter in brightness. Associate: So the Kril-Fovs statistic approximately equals 1.6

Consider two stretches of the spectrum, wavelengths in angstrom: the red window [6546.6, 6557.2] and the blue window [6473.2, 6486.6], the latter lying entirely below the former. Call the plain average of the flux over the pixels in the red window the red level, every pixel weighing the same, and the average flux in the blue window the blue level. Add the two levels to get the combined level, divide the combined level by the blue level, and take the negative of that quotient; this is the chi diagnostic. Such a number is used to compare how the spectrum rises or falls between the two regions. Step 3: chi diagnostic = -1.98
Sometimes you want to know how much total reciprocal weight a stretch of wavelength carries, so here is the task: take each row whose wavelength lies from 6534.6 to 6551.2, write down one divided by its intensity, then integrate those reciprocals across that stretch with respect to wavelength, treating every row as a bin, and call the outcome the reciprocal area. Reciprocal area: 1.09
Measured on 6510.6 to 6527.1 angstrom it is 1.05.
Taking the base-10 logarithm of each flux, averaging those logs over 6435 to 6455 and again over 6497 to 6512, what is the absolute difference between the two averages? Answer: 0.041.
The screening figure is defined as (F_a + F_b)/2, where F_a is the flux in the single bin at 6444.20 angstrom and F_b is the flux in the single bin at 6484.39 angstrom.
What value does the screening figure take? 15.2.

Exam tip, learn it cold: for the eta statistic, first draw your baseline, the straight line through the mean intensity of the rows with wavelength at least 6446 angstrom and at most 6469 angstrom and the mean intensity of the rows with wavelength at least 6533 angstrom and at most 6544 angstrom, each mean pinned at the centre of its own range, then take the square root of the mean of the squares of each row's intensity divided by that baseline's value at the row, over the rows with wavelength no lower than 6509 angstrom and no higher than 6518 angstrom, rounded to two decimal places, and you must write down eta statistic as 1.05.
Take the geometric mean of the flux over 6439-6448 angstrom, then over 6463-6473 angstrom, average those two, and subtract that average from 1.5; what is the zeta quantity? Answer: -14.4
